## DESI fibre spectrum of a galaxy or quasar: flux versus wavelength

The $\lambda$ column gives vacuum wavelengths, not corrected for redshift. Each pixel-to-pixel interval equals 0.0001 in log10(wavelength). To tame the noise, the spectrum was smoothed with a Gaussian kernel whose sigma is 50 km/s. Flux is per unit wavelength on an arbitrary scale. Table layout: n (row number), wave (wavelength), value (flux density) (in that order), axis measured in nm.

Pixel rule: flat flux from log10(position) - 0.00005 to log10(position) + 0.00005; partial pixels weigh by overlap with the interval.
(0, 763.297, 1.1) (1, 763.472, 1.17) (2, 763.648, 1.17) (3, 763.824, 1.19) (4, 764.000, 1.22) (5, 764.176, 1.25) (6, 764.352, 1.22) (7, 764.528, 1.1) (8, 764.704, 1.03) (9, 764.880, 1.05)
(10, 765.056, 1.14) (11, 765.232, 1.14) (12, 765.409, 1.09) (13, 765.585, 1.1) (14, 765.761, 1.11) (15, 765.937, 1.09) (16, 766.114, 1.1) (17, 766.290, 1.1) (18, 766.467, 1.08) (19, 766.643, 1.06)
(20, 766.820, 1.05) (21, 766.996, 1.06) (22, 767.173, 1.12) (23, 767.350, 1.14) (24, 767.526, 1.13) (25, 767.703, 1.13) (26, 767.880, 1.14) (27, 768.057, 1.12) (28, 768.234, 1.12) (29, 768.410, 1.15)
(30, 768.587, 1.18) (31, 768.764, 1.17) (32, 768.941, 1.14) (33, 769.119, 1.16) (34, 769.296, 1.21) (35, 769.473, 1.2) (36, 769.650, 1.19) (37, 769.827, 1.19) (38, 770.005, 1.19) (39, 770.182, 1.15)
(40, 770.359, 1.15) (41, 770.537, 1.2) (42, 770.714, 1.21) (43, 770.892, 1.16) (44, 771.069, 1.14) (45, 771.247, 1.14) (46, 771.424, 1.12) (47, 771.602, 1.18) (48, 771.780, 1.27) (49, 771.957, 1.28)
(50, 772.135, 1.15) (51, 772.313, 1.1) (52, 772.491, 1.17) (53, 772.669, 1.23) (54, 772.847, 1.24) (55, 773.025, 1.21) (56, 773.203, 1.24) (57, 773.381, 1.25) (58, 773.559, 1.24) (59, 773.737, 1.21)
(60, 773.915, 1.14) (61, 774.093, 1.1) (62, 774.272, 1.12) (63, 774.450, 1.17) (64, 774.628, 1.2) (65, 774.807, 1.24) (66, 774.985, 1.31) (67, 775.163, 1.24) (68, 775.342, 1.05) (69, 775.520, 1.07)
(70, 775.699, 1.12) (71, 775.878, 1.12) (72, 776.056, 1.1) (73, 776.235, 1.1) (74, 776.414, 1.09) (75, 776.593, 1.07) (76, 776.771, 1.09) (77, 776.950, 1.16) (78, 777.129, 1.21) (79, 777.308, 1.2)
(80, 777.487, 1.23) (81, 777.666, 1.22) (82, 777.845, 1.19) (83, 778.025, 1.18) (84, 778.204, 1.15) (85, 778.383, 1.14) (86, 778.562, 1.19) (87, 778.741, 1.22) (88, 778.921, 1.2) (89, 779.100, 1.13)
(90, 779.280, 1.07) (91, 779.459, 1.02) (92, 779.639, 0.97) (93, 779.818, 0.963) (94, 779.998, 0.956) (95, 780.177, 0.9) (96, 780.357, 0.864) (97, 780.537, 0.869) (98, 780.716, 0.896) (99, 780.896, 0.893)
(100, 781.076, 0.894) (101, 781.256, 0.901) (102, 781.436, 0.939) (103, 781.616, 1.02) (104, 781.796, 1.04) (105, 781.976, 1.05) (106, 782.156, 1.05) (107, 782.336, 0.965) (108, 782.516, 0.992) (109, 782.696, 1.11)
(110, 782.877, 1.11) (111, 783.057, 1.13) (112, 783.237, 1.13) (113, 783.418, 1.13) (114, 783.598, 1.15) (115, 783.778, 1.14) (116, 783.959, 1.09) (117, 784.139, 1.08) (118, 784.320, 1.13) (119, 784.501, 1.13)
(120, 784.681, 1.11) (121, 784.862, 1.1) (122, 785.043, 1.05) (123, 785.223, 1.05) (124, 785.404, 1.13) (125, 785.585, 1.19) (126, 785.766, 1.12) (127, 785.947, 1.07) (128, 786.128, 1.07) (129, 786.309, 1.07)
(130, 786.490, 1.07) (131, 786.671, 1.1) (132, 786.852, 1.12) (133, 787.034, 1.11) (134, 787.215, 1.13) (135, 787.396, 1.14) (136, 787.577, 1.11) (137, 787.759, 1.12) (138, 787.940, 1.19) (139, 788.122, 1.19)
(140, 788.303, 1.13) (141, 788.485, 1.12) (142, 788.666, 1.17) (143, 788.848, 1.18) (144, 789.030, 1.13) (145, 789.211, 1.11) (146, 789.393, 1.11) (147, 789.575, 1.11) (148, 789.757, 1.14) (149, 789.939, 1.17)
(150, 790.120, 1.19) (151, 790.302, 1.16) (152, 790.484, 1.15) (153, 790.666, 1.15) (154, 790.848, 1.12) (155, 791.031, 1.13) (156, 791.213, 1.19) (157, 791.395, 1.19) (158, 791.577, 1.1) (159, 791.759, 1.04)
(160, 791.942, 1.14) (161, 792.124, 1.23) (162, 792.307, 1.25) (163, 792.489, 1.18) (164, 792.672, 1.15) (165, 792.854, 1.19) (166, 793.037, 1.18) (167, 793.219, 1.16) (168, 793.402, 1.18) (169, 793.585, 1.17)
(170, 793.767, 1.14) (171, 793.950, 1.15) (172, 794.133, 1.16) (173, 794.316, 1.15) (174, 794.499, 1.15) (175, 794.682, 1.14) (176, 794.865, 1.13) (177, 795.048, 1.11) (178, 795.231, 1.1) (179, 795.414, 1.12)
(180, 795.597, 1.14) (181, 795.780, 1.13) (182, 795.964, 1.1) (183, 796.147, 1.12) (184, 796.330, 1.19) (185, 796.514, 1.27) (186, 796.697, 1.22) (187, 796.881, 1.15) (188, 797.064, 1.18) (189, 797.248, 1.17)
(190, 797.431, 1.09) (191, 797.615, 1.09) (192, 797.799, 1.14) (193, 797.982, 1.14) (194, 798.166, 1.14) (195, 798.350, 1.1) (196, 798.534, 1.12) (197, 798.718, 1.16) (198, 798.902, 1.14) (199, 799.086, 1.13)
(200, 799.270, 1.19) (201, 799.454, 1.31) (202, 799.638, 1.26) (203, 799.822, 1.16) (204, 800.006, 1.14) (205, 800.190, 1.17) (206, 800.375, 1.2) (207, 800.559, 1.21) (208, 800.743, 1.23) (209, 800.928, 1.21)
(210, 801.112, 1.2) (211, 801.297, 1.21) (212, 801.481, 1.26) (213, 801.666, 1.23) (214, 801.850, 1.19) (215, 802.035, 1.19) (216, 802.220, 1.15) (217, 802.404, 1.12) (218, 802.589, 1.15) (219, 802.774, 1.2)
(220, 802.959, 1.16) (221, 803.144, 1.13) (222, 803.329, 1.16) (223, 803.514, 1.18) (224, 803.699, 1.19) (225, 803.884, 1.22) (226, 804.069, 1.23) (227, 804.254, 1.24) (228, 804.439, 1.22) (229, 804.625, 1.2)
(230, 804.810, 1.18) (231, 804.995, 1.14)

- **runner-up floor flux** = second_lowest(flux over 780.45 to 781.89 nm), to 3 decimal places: 0.893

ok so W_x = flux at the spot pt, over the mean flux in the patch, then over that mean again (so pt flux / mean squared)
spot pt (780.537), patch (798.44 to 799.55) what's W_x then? 0.63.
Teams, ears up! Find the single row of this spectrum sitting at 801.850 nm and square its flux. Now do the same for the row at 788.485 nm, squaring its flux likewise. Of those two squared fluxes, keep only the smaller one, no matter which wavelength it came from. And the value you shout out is 1.25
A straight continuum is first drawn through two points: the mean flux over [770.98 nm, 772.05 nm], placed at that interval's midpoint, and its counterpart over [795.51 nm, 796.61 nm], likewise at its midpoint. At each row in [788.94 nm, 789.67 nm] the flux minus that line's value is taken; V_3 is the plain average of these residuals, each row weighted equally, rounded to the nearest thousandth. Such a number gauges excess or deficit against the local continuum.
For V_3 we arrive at -0.052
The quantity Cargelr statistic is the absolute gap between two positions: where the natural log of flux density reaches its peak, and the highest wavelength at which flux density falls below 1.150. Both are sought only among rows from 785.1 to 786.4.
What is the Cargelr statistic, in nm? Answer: 0.72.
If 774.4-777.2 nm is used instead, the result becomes 1.79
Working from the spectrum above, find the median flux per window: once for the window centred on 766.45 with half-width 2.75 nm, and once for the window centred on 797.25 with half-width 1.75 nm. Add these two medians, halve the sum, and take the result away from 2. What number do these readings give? 0.870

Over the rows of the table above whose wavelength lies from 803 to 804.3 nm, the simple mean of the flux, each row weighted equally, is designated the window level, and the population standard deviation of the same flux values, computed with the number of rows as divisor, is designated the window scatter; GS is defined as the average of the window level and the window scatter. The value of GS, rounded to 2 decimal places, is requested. 0.61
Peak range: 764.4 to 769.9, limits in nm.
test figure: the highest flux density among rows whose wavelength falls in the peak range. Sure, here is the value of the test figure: 1.21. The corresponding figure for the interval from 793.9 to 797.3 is 1.27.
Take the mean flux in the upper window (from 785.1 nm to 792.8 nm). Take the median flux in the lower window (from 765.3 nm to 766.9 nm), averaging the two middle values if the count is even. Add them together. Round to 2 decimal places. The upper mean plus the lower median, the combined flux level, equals 2.23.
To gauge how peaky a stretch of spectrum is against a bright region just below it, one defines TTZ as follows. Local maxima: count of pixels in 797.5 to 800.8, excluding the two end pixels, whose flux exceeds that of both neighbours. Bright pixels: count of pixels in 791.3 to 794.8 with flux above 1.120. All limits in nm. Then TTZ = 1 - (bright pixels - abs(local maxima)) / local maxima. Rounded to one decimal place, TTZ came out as -6.5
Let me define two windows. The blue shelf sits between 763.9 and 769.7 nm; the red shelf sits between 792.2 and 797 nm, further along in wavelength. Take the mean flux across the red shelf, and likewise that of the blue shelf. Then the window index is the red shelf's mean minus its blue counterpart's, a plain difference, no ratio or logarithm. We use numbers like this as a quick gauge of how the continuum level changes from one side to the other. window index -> 0.029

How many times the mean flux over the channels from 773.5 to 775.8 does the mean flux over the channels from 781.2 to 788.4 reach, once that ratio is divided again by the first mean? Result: 0.80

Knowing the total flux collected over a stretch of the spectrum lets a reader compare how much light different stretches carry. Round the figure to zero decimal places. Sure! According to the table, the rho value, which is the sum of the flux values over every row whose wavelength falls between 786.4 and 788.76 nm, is 15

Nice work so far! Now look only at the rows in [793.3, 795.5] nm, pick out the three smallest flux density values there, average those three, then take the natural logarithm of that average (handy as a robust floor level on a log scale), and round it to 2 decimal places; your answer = 0.10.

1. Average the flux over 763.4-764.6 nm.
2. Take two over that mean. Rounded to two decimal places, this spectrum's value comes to 1.68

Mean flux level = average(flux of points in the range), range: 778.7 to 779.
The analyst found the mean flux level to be 1.21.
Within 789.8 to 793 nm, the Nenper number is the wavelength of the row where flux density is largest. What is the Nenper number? 792.307 nm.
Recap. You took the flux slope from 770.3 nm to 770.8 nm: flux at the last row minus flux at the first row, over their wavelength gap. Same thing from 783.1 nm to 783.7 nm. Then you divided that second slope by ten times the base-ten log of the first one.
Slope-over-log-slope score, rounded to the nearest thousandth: -0.007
